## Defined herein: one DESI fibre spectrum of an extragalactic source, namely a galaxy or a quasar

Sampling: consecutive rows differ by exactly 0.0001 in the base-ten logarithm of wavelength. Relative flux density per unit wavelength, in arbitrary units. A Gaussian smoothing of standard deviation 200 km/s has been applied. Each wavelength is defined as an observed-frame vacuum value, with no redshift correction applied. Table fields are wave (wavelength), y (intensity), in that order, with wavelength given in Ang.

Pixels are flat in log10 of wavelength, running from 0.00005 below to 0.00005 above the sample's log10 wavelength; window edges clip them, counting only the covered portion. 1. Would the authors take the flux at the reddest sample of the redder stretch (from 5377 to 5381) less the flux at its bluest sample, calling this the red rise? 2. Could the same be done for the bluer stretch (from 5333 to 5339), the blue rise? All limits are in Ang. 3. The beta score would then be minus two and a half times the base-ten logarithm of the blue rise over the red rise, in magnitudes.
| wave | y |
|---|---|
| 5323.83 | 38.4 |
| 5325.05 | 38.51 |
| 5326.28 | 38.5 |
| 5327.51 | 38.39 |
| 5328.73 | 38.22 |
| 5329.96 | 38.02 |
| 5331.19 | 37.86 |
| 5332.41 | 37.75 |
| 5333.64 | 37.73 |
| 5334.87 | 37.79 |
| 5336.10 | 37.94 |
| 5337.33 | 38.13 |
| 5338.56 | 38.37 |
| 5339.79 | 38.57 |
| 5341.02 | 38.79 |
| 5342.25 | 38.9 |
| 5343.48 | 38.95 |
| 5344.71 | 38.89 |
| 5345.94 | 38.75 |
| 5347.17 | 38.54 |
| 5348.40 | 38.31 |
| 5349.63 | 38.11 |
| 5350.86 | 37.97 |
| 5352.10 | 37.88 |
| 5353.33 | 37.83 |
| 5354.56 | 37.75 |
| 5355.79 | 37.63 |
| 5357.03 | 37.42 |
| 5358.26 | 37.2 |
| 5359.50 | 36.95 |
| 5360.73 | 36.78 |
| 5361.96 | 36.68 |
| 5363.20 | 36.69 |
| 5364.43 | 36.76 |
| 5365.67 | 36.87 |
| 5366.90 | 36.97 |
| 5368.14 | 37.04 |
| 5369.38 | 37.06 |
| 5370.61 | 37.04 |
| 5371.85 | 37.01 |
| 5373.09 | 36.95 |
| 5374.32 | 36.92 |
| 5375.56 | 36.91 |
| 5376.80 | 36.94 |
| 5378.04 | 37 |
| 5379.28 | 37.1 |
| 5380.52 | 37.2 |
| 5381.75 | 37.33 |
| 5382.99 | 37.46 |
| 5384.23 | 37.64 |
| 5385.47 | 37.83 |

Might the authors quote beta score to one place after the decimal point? -1.3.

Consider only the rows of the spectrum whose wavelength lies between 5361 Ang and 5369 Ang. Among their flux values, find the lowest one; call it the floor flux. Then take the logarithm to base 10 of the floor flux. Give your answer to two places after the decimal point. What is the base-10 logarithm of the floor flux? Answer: 1.56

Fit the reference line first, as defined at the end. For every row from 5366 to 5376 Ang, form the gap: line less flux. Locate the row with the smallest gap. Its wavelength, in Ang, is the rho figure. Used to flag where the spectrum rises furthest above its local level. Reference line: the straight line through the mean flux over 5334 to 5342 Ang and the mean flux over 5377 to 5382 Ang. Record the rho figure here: 5371.85 Ang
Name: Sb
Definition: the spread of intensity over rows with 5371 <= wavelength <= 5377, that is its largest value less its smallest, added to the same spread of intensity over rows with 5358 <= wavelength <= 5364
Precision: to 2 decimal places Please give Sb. 0.62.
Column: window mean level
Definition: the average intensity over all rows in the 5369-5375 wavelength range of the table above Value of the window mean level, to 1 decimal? 37.0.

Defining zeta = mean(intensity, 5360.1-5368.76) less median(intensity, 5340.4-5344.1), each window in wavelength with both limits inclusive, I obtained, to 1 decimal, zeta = -2.1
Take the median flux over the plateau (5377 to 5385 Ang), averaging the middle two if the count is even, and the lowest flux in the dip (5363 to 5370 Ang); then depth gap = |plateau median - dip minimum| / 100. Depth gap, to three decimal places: 0.006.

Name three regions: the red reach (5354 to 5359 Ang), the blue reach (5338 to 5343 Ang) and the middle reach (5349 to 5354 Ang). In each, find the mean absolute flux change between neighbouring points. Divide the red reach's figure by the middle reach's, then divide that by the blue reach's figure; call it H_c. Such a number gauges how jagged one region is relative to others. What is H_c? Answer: 11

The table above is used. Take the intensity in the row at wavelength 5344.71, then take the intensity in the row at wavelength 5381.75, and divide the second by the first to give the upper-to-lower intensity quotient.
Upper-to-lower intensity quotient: 0.96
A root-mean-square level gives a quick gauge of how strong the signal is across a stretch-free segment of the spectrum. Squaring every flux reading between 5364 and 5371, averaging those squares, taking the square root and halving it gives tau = 18.5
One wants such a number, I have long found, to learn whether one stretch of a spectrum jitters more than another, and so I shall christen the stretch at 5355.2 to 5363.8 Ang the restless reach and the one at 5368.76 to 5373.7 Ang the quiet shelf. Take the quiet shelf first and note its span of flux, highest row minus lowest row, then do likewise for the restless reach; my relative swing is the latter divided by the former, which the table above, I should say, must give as 9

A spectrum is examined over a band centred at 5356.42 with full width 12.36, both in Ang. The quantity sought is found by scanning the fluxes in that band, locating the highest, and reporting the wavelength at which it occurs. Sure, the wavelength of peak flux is 5350.86 Ang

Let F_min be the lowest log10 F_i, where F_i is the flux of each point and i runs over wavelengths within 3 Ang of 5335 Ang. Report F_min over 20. 0.0788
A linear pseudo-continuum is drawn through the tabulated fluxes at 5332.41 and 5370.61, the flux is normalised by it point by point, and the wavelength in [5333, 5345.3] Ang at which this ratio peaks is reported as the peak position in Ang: 5343.48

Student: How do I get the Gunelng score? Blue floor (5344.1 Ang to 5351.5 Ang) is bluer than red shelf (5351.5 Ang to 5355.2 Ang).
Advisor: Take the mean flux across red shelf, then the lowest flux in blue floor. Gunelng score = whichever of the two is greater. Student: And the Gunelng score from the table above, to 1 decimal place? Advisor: 38.0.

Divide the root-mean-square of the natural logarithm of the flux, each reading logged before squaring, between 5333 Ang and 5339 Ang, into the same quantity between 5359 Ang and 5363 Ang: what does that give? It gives 0.9913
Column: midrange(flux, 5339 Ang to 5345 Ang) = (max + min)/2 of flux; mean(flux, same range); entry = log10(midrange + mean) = 1.89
